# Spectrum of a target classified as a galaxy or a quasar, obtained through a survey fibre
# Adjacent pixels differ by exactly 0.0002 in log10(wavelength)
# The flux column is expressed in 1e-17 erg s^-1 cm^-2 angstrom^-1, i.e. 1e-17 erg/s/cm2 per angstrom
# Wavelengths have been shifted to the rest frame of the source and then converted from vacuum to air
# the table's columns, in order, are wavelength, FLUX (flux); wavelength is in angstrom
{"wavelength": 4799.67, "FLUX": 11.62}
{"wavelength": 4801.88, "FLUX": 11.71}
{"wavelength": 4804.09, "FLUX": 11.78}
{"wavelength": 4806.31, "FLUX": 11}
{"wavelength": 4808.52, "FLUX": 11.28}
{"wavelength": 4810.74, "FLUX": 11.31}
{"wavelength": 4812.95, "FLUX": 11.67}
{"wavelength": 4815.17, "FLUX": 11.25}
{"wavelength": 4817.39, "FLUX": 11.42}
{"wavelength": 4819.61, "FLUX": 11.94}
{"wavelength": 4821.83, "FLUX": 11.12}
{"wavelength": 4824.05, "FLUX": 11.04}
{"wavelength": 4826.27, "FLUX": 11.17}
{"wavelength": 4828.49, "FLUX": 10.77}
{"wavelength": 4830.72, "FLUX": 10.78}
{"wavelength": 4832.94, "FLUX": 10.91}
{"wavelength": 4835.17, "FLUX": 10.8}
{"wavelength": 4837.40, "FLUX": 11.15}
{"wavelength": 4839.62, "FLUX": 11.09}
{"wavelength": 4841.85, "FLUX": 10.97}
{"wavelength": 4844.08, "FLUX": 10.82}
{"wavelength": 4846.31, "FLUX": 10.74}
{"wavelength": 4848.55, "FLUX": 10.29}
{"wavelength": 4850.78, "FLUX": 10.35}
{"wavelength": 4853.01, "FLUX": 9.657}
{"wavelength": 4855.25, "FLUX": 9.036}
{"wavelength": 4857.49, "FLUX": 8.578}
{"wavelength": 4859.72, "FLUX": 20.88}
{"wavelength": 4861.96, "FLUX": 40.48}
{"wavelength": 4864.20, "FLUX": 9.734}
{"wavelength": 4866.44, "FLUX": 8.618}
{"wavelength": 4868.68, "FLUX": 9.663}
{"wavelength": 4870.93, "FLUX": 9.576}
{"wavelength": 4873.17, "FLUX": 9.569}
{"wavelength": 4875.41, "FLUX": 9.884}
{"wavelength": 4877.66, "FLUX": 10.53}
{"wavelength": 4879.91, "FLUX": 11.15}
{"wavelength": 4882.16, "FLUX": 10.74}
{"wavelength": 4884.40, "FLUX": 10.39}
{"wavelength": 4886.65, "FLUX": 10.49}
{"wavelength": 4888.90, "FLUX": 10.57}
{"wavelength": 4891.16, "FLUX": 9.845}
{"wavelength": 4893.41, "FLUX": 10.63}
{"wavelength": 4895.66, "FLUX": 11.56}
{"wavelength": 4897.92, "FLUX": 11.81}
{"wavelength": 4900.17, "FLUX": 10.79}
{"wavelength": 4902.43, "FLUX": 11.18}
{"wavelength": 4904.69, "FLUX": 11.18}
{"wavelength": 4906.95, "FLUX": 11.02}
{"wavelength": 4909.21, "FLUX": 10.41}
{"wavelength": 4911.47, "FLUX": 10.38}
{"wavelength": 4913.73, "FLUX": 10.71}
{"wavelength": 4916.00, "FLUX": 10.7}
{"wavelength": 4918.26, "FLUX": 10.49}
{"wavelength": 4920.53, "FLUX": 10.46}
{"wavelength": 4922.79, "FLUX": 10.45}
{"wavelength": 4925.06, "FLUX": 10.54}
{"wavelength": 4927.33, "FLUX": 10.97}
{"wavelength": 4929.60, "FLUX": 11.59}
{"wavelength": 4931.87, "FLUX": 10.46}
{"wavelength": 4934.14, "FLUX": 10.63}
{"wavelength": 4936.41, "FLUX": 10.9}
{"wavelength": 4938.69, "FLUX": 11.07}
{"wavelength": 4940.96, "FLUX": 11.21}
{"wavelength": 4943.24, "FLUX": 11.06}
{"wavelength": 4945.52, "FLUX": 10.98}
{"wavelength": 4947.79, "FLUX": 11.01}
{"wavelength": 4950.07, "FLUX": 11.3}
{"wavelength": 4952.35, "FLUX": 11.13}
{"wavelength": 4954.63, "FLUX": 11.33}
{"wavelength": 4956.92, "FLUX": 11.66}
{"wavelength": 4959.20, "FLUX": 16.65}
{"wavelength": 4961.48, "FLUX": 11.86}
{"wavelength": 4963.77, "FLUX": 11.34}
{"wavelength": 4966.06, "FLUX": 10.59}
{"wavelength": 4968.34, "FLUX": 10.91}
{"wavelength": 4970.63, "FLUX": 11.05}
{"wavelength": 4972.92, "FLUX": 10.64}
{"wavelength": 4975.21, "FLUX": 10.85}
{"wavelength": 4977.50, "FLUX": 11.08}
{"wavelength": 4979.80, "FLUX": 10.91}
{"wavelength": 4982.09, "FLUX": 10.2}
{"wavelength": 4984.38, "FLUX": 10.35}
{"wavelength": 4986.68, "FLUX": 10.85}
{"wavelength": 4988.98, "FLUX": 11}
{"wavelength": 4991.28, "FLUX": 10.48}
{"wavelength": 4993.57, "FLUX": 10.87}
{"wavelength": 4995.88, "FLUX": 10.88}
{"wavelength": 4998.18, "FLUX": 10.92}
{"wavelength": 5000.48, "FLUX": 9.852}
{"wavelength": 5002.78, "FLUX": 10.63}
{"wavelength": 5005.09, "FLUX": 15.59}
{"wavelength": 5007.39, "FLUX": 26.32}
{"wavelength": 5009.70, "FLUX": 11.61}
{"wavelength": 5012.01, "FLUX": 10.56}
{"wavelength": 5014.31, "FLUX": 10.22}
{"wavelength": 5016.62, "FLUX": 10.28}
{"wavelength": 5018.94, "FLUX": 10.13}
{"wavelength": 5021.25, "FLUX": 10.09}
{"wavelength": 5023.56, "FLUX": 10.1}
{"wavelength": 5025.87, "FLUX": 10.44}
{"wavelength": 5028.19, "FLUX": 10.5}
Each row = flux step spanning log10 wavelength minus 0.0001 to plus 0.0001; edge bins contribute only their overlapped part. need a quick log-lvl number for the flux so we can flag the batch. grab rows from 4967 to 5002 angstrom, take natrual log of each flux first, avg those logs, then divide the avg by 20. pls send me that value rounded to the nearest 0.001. 0.119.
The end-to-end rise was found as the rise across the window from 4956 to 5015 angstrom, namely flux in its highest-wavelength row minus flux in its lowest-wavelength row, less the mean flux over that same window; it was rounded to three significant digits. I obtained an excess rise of -13.3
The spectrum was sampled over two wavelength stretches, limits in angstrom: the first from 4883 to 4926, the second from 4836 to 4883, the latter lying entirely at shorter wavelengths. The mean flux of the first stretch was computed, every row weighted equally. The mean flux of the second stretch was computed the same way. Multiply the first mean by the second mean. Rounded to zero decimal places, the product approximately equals 129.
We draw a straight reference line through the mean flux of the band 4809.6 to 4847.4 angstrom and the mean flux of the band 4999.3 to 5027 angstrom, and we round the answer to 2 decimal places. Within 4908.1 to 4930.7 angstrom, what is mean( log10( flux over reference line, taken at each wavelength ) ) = -0.04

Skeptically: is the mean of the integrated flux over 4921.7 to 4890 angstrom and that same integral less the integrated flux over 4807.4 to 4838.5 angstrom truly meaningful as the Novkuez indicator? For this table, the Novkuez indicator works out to 168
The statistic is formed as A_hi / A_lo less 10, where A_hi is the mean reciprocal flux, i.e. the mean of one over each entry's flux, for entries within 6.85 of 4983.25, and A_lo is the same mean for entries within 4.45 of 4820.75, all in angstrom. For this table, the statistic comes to -8.94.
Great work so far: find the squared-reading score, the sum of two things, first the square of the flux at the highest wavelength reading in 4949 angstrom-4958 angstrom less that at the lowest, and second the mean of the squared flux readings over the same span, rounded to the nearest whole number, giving 137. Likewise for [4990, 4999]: 126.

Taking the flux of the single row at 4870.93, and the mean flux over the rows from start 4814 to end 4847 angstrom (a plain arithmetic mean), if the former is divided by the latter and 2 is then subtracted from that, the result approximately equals -1.13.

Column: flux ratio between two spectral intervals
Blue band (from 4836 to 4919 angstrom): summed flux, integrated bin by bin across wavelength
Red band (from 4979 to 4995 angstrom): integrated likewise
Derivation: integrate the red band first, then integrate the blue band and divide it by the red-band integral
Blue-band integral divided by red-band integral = 5.6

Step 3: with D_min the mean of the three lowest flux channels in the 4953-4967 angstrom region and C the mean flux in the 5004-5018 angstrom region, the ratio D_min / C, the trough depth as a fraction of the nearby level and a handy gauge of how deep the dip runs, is 0.79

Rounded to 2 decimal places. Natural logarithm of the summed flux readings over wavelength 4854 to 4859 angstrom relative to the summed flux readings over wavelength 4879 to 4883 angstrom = -0.22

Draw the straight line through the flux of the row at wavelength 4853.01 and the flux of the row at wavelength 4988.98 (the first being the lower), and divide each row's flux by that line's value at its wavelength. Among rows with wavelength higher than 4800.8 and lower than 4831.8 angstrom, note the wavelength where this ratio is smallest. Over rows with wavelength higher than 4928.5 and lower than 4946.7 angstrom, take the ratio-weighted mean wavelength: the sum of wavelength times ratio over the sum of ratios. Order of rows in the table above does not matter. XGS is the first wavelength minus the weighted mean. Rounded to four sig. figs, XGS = -106.8 angstrom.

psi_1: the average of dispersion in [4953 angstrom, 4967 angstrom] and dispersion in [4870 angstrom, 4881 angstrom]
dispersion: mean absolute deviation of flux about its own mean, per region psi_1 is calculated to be 1.0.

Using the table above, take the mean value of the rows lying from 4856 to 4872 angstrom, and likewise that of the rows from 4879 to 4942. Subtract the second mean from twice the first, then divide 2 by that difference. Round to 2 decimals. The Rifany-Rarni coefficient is 0.10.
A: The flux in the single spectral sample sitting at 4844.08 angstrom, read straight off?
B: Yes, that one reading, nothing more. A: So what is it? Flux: 10.82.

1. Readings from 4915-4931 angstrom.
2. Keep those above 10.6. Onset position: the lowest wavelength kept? 4916.00 angstrom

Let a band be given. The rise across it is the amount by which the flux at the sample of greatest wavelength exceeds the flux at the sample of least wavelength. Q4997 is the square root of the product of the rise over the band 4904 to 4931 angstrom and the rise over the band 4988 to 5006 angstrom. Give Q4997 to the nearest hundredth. 1.37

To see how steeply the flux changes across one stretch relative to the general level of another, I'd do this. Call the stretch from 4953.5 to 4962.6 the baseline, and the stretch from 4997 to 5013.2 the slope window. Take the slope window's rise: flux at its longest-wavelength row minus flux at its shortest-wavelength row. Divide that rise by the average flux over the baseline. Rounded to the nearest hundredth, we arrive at -0.03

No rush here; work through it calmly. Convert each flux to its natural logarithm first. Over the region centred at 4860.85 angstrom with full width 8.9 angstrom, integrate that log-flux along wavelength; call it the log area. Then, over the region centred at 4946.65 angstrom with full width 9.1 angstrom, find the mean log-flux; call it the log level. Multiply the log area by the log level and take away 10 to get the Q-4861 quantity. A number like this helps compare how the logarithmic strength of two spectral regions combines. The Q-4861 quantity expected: 50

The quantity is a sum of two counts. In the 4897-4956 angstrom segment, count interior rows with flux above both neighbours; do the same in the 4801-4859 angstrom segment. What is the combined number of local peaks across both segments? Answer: 11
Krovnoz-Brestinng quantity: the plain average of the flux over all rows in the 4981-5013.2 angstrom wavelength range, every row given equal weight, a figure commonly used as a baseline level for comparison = 12.2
